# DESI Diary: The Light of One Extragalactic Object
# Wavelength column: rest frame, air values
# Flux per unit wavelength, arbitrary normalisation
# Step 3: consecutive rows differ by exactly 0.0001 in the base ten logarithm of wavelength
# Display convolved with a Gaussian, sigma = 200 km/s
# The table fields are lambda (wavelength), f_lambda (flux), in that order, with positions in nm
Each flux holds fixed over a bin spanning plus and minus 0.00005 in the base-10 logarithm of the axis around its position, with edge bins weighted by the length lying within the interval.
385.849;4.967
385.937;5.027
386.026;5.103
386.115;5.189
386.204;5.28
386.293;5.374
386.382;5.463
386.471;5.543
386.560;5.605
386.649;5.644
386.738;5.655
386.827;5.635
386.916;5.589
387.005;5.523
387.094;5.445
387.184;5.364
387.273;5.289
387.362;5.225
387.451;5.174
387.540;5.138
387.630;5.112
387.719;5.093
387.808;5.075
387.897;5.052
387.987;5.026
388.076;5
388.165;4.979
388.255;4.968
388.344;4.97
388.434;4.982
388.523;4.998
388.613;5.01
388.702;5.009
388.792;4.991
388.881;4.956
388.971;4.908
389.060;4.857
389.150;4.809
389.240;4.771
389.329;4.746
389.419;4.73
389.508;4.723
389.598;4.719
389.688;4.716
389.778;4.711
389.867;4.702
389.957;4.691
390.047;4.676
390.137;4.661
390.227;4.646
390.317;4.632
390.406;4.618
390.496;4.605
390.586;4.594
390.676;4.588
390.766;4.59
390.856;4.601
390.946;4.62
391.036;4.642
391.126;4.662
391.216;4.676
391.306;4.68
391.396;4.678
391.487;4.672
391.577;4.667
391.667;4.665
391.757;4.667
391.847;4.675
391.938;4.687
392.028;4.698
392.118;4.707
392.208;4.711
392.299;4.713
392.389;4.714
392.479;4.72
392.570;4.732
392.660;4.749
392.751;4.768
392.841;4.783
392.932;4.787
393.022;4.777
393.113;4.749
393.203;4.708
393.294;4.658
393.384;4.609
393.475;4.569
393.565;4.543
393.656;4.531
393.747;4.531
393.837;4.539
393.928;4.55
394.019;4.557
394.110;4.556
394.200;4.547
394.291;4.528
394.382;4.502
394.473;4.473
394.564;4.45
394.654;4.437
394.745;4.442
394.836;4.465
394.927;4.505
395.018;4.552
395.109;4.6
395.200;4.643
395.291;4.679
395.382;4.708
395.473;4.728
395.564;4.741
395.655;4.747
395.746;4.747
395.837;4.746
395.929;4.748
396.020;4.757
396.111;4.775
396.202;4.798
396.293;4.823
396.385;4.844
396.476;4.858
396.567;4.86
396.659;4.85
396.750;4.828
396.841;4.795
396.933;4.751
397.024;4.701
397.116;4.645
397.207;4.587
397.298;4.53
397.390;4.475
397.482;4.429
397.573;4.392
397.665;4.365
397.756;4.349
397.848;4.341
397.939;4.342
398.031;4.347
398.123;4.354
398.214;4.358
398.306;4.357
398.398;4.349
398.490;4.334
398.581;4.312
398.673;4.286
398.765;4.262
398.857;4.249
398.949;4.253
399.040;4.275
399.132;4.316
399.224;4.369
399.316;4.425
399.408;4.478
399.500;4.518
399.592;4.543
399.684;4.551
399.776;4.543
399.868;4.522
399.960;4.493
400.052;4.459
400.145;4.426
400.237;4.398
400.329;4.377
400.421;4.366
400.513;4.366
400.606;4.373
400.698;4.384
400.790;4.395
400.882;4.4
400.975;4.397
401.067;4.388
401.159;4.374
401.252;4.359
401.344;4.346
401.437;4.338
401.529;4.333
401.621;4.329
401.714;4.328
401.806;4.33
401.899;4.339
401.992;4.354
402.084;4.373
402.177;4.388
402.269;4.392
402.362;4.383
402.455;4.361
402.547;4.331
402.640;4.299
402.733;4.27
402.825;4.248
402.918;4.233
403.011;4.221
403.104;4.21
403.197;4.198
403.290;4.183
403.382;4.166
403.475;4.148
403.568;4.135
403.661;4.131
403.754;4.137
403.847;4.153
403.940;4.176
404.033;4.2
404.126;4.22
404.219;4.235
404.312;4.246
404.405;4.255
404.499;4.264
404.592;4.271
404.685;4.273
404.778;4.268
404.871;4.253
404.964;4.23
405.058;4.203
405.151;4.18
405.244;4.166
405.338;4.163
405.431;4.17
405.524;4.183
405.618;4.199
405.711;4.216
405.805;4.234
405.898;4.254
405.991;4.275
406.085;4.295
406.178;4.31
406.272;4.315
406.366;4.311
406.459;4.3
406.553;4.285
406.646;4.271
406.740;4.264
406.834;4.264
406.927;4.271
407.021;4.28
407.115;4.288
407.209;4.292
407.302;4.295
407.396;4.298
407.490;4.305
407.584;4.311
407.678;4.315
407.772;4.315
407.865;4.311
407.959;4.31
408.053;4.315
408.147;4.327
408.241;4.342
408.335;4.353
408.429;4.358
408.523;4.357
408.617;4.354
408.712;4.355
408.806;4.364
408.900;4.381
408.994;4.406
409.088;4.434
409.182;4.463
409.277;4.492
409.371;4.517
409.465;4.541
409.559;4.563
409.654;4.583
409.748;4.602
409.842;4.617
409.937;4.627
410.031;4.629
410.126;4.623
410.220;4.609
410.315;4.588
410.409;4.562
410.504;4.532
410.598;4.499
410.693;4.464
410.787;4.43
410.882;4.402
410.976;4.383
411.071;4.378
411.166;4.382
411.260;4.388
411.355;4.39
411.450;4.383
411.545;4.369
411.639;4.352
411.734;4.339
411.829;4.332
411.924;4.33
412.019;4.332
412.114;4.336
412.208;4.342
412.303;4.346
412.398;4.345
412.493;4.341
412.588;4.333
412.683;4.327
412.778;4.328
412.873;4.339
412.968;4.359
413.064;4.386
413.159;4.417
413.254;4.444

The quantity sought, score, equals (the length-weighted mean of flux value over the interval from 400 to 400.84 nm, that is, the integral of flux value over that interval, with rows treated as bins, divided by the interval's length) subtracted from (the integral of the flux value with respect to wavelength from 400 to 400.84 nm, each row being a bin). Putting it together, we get -1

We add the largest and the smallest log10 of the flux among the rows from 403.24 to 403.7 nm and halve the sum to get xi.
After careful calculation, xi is 0.62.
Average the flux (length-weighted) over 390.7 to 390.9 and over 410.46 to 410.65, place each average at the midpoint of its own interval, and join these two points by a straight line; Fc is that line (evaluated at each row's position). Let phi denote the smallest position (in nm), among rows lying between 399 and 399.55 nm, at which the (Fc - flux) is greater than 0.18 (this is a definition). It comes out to 399.040 nm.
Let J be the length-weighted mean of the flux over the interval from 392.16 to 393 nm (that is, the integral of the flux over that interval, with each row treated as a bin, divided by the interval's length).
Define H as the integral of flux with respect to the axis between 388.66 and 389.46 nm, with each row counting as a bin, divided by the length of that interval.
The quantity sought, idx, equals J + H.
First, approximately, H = 4.86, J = 4.74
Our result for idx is 9.6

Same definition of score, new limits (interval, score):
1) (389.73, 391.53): 4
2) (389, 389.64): -2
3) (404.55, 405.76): 1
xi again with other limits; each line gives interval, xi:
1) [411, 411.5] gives 0.64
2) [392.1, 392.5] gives 0.67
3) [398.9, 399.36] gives 0.64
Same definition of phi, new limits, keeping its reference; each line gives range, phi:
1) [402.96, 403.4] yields 403.011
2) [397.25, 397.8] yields 397.665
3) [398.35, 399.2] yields 398.398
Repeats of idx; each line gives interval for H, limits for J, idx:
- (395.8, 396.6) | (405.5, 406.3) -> 9.1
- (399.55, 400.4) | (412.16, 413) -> 8.8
